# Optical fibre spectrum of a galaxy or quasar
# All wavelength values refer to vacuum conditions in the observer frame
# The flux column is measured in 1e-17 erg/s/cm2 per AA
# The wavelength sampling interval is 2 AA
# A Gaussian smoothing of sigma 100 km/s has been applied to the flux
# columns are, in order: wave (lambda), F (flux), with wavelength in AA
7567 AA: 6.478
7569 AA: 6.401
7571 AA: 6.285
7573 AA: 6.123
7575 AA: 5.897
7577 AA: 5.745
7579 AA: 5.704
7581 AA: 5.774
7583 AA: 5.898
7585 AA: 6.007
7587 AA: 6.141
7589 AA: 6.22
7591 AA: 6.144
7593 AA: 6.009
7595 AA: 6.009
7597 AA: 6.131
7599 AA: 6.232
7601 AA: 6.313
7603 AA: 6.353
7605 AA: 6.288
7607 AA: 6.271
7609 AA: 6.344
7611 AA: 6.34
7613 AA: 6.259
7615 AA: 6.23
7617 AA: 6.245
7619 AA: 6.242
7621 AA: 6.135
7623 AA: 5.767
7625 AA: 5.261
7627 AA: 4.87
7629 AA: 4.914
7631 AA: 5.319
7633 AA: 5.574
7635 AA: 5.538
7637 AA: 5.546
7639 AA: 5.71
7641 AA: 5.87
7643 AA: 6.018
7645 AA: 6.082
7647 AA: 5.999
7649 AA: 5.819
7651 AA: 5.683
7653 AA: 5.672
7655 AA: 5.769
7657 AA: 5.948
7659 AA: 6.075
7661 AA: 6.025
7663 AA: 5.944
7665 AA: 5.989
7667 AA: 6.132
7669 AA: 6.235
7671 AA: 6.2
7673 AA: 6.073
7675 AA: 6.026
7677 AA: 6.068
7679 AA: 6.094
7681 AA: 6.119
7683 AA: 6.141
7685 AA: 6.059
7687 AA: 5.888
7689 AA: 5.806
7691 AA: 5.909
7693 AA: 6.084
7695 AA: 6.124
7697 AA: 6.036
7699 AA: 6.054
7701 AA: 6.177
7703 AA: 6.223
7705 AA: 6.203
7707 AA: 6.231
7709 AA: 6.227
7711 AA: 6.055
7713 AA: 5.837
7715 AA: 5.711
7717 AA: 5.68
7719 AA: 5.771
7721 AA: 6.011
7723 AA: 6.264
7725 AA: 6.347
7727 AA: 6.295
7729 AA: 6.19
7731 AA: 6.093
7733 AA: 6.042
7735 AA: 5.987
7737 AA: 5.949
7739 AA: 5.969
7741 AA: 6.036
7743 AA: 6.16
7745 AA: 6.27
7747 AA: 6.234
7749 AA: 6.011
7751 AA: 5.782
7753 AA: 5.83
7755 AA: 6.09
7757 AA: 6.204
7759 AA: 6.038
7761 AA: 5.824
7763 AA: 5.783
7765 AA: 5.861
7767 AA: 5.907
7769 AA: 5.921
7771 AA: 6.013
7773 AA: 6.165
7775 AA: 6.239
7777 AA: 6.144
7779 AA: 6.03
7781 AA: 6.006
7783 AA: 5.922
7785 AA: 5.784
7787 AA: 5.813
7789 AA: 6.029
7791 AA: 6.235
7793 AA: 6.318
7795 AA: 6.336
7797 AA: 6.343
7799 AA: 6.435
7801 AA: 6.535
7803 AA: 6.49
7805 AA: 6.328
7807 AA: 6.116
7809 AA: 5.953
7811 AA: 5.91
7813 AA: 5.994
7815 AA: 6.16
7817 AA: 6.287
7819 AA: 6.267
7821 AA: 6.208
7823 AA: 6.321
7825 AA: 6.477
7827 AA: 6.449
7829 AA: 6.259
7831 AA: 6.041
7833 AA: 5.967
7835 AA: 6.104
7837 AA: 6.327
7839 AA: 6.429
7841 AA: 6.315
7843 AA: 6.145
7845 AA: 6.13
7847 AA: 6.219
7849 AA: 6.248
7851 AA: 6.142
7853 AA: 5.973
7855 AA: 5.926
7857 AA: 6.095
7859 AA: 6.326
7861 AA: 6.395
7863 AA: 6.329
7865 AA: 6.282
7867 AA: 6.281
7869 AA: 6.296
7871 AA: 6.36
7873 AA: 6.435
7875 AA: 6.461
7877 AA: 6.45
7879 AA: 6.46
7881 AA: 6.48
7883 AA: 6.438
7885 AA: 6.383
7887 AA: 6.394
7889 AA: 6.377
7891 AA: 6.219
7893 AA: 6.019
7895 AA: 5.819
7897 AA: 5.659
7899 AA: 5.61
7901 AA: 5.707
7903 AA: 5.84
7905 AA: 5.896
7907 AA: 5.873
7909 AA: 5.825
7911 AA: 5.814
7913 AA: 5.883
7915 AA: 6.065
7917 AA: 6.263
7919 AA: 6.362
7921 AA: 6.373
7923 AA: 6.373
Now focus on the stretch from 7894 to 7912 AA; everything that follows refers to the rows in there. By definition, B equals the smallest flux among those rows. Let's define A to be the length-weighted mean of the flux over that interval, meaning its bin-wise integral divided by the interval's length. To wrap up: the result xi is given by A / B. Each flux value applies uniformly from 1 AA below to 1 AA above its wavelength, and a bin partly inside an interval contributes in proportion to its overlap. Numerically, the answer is 1.03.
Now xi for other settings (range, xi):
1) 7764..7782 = 1.03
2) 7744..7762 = 1.04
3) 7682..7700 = 1.04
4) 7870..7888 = 1.01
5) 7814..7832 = 1.04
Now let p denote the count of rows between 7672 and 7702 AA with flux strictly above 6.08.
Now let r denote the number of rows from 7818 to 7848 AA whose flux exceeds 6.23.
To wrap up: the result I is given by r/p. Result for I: 1.3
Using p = 6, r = 8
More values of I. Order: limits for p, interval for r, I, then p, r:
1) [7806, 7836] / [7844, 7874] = 0.9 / 10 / 9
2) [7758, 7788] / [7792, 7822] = 3.0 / 3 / 9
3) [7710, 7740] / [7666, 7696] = 0.2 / 5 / 1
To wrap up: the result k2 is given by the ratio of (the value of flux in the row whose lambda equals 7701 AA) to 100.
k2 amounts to 0.062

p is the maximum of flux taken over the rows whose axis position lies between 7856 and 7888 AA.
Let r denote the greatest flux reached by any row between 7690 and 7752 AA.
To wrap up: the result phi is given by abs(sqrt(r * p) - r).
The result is 0.066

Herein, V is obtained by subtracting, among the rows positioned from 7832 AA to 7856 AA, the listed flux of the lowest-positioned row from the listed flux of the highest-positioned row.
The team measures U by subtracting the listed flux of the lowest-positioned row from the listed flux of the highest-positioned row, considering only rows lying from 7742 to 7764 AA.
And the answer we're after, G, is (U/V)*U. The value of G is -3.5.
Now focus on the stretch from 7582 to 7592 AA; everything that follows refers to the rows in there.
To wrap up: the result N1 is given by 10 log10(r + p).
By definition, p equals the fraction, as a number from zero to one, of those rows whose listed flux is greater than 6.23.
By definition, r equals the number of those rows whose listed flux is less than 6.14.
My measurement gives 3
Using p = 0.00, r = 2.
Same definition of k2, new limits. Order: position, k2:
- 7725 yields 0.063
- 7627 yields 0.049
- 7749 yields 0.060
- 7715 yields 0.057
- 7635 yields 0.055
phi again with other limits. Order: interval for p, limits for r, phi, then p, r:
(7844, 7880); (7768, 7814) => 0.037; 6.461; 6.535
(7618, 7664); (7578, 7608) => 0.056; 6.242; 6.353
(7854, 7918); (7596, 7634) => 0.063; 6.48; 6.353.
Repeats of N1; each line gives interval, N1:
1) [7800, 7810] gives 4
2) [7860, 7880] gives 0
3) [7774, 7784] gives 5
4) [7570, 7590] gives 9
